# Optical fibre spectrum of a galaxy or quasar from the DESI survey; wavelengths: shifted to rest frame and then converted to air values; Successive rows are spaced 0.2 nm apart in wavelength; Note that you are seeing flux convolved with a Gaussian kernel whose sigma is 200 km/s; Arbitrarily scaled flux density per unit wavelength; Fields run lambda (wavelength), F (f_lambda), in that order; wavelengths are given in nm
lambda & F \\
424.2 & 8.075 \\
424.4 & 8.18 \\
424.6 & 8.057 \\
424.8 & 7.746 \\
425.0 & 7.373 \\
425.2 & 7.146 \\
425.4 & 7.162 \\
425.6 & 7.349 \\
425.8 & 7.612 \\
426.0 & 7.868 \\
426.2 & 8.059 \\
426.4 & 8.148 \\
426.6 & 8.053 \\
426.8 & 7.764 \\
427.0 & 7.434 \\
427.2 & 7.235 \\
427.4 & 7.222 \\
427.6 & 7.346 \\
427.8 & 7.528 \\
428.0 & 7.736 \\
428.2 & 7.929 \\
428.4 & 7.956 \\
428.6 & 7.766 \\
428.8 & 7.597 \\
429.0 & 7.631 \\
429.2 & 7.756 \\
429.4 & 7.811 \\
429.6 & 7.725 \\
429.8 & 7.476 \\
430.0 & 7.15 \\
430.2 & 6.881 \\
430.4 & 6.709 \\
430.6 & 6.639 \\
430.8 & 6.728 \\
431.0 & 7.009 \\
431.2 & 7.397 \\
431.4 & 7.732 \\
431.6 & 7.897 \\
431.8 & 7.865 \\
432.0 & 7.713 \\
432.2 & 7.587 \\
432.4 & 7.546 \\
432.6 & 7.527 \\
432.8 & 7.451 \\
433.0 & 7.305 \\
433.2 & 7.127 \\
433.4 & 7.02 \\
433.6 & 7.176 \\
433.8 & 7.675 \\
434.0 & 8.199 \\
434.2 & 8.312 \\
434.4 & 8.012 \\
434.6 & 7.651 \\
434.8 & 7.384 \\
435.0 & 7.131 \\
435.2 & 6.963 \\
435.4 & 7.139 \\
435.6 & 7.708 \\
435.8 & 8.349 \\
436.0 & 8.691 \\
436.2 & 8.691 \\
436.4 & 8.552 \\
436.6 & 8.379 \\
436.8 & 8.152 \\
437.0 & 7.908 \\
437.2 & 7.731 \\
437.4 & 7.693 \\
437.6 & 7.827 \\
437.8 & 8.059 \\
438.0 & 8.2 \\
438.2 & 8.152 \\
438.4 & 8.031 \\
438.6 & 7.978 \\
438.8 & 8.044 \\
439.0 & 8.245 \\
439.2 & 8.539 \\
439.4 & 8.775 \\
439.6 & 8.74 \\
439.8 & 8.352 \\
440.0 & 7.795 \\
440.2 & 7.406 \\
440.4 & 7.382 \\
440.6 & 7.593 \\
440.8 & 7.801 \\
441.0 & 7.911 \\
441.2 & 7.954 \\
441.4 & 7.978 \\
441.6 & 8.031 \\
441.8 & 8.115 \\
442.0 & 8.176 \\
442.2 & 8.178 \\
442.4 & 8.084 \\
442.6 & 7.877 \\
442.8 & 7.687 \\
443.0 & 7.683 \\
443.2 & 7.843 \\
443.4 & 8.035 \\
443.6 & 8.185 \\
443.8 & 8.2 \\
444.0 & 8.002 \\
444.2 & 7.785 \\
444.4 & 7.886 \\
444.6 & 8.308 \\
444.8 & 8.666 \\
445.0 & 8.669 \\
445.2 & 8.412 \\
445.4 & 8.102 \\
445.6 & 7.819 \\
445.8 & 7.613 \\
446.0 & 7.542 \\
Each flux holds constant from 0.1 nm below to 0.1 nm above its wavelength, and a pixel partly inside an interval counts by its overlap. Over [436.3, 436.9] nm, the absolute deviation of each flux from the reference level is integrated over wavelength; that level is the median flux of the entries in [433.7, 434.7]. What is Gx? 0.21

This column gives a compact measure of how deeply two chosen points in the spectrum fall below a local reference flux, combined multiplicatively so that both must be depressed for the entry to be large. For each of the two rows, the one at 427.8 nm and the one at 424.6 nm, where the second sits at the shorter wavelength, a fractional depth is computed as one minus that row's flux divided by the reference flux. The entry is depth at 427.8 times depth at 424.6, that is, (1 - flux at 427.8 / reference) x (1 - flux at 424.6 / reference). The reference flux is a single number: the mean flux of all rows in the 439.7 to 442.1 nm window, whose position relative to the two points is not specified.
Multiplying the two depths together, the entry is -0.0010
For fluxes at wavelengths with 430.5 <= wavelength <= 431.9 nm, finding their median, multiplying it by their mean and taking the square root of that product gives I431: 7.36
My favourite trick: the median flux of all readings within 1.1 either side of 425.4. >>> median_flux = 7.7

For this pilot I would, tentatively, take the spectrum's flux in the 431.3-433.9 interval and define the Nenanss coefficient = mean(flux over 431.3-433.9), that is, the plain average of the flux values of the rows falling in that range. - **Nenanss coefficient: 7.5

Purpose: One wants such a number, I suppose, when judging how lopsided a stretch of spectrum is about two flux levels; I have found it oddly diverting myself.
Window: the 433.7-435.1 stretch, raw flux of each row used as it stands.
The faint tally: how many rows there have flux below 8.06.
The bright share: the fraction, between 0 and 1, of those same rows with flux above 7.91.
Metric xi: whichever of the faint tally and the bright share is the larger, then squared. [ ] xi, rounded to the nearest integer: 25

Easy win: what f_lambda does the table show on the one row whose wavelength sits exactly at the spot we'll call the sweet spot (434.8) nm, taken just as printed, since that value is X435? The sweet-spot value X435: 7.384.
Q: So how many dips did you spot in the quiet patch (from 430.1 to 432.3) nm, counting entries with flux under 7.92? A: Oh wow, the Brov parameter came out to 11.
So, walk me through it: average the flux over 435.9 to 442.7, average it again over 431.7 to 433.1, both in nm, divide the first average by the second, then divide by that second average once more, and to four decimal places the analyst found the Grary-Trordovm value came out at 0.1411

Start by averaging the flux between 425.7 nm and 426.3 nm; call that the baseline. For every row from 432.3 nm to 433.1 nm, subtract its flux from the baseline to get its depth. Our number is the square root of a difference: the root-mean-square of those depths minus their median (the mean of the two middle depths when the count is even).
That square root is 0.21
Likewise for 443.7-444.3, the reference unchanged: 0.62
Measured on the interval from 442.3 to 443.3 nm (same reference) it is 0.38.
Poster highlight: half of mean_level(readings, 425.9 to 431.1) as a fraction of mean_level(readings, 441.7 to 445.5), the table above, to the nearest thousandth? 0.463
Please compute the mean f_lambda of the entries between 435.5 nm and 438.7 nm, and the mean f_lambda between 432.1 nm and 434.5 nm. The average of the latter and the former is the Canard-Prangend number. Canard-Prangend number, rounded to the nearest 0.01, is 7.85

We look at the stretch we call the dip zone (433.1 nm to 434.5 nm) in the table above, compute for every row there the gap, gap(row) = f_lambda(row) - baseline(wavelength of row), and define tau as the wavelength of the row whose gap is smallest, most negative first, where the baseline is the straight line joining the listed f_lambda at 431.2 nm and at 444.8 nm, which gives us 433.4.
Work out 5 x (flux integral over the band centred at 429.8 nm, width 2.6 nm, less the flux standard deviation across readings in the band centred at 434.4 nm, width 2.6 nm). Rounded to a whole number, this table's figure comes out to 93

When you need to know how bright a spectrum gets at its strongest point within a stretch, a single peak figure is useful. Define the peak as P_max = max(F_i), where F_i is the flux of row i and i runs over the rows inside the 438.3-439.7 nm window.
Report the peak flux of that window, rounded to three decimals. 8.775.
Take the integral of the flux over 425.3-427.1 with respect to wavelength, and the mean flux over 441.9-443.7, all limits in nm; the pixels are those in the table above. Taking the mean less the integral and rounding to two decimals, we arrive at -5.92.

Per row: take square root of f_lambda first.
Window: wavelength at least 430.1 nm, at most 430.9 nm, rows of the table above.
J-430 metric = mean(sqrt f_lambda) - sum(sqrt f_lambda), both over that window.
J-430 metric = -8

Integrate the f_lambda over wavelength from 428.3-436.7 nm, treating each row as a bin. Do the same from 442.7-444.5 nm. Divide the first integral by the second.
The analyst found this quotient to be 4.5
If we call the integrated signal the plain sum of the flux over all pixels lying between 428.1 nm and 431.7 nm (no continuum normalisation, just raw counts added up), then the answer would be 134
